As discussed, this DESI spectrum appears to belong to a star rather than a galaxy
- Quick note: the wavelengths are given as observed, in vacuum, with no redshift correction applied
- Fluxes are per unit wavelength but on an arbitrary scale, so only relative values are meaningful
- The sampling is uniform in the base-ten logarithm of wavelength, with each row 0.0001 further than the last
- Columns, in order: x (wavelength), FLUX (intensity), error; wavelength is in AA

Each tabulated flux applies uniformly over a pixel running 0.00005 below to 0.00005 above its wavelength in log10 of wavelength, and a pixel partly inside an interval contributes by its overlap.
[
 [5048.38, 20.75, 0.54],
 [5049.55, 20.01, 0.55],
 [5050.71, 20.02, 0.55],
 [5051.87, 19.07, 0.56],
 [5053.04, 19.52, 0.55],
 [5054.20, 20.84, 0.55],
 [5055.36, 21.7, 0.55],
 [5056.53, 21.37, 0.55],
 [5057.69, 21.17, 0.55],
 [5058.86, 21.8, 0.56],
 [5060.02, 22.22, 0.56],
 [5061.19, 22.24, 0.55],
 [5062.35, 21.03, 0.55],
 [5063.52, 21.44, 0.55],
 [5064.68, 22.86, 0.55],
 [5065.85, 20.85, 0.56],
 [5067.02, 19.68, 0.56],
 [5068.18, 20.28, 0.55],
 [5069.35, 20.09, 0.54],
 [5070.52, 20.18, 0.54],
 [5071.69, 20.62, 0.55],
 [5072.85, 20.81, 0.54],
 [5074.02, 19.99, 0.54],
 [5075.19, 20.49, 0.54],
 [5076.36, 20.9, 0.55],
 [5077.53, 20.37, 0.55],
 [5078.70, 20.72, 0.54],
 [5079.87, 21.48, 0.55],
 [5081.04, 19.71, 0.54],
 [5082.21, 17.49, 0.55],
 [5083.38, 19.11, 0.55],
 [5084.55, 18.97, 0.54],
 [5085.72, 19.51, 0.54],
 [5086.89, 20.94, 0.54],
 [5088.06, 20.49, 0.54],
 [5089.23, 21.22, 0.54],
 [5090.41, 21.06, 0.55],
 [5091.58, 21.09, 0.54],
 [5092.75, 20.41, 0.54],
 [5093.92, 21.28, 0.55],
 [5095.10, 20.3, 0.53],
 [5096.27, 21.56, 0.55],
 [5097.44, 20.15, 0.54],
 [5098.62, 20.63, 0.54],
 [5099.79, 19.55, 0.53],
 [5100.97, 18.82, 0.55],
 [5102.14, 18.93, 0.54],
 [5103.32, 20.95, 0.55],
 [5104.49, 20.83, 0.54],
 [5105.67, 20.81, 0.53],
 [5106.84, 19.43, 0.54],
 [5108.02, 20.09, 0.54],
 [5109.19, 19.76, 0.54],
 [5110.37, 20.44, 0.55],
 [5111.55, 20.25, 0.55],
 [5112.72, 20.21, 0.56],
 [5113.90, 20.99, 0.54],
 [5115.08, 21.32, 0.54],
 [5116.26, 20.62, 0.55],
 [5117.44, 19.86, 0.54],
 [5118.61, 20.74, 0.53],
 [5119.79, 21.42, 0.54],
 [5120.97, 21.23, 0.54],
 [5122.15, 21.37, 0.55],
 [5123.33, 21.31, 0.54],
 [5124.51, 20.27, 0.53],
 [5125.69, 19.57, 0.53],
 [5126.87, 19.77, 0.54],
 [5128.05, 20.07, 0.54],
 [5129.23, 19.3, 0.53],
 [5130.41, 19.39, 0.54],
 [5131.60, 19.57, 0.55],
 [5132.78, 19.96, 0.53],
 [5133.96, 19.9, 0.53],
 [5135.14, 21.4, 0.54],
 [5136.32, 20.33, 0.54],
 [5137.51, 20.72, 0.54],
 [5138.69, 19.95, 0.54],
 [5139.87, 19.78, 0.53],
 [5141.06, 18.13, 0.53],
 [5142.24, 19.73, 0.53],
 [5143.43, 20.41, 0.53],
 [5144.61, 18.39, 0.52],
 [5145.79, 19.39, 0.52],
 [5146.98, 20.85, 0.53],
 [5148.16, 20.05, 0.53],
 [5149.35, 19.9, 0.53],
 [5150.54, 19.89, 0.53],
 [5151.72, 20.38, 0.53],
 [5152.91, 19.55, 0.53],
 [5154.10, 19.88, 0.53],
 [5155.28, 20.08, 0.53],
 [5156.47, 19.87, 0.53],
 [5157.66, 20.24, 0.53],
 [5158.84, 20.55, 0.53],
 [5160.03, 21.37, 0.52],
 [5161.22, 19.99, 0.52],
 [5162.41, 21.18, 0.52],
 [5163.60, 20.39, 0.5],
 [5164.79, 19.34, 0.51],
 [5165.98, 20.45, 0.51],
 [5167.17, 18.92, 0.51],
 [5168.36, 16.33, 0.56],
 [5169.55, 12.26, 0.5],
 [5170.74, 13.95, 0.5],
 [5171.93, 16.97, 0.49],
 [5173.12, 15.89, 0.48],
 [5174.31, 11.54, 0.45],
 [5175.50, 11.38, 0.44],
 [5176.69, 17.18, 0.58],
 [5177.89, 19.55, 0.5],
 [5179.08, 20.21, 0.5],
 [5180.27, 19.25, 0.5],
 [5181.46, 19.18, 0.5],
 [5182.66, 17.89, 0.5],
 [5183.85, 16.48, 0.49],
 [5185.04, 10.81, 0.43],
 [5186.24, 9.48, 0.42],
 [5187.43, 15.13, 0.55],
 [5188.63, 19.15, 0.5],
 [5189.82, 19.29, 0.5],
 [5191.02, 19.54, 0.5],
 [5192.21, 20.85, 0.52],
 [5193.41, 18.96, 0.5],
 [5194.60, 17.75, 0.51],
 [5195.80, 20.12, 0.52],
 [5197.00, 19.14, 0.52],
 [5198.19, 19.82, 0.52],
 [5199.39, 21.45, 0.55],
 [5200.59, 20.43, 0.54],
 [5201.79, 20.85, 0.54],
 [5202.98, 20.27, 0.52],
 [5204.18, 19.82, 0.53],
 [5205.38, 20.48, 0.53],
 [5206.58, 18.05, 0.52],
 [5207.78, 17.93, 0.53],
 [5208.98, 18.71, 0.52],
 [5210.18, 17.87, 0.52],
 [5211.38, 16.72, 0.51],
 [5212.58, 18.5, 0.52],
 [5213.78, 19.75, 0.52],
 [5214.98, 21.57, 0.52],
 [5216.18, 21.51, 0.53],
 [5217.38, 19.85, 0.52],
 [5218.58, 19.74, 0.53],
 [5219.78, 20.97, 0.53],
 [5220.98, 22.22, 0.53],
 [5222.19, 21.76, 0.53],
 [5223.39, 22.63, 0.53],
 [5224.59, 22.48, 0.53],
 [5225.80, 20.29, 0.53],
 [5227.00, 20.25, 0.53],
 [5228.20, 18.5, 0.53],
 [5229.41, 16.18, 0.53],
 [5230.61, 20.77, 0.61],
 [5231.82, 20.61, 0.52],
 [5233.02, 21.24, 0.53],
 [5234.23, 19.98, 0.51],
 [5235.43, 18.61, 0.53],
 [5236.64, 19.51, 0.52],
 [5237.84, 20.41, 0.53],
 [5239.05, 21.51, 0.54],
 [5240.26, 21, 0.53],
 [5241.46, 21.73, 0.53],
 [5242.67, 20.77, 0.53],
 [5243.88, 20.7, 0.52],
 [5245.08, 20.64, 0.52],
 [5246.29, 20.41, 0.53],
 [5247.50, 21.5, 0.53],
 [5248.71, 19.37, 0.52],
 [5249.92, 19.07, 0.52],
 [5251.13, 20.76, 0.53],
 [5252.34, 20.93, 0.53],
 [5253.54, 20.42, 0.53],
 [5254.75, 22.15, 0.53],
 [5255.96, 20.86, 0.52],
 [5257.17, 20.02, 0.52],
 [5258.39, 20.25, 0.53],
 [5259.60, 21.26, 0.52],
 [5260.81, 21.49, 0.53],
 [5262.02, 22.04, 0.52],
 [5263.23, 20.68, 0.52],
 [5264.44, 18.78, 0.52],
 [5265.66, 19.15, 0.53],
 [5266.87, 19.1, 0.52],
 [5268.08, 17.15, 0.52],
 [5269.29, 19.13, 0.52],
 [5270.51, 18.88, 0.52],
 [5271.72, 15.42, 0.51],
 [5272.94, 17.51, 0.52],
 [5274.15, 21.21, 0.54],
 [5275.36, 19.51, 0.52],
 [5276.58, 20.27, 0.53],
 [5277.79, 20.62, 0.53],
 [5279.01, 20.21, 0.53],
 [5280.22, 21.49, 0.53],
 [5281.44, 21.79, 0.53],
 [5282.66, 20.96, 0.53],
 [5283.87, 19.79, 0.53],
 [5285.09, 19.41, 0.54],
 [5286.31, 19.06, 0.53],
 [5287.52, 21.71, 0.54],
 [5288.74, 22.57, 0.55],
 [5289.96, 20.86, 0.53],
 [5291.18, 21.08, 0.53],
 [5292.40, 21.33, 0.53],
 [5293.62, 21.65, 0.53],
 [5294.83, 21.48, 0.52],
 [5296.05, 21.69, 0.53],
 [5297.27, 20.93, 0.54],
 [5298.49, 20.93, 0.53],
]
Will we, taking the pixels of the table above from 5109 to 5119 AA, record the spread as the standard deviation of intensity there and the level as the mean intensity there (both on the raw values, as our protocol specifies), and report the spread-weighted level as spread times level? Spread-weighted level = 10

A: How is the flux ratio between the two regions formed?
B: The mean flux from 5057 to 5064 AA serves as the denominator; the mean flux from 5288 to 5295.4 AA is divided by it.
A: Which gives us 0.99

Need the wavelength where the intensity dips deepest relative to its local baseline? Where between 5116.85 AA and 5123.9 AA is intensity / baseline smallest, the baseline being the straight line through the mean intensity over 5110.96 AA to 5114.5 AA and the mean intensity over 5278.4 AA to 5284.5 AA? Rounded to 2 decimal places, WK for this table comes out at 5117.44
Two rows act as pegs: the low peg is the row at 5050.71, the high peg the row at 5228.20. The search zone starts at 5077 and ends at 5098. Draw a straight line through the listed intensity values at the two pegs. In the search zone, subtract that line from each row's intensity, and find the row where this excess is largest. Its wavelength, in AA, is 5096.27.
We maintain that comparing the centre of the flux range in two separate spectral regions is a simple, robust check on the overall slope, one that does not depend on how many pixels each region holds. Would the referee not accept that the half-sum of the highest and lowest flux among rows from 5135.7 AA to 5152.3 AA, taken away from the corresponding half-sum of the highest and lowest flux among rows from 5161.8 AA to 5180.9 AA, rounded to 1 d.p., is -3.2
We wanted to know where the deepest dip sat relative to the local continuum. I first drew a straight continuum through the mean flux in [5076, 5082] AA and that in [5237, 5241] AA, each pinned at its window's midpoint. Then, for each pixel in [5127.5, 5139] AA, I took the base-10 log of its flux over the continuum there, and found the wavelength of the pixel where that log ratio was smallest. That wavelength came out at 5129.23 AA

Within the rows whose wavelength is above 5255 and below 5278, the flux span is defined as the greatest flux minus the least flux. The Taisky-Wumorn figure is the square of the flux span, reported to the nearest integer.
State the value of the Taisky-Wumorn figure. 44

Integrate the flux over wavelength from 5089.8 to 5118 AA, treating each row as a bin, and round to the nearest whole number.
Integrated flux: 575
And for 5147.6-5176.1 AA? 523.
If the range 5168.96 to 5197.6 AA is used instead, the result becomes 480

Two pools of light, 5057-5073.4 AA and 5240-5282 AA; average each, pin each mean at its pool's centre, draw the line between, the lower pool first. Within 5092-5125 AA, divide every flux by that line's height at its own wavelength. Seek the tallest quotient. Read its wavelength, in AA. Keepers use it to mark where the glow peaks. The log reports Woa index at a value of 5096.27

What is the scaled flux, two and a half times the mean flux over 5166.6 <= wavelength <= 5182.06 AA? 41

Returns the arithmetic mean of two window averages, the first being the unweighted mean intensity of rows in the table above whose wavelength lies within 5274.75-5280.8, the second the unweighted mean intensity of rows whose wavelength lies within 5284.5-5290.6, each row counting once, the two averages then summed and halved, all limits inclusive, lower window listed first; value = 20.6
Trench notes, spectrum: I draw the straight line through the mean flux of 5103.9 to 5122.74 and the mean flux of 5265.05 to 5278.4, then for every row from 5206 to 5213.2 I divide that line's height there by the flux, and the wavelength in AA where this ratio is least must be 5208.98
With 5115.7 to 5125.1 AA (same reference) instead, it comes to 5119.79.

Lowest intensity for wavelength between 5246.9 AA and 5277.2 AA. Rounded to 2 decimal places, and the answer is 15.42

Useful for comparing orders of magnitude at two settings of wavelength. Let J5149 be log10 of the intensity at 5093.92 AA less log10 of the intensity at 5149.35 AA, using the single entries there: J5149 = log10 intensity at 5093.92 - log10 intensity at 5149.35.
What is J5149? 0.029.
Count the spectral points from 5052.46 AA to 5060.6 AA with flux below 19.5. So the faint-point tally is 0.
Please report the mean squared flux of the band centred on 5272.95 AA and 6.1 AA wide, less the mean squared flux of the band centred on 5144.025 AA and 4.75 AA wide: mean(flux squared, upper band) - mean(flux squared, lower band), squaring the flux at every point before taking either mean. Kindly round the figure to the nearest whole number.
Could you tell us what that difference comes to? -34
